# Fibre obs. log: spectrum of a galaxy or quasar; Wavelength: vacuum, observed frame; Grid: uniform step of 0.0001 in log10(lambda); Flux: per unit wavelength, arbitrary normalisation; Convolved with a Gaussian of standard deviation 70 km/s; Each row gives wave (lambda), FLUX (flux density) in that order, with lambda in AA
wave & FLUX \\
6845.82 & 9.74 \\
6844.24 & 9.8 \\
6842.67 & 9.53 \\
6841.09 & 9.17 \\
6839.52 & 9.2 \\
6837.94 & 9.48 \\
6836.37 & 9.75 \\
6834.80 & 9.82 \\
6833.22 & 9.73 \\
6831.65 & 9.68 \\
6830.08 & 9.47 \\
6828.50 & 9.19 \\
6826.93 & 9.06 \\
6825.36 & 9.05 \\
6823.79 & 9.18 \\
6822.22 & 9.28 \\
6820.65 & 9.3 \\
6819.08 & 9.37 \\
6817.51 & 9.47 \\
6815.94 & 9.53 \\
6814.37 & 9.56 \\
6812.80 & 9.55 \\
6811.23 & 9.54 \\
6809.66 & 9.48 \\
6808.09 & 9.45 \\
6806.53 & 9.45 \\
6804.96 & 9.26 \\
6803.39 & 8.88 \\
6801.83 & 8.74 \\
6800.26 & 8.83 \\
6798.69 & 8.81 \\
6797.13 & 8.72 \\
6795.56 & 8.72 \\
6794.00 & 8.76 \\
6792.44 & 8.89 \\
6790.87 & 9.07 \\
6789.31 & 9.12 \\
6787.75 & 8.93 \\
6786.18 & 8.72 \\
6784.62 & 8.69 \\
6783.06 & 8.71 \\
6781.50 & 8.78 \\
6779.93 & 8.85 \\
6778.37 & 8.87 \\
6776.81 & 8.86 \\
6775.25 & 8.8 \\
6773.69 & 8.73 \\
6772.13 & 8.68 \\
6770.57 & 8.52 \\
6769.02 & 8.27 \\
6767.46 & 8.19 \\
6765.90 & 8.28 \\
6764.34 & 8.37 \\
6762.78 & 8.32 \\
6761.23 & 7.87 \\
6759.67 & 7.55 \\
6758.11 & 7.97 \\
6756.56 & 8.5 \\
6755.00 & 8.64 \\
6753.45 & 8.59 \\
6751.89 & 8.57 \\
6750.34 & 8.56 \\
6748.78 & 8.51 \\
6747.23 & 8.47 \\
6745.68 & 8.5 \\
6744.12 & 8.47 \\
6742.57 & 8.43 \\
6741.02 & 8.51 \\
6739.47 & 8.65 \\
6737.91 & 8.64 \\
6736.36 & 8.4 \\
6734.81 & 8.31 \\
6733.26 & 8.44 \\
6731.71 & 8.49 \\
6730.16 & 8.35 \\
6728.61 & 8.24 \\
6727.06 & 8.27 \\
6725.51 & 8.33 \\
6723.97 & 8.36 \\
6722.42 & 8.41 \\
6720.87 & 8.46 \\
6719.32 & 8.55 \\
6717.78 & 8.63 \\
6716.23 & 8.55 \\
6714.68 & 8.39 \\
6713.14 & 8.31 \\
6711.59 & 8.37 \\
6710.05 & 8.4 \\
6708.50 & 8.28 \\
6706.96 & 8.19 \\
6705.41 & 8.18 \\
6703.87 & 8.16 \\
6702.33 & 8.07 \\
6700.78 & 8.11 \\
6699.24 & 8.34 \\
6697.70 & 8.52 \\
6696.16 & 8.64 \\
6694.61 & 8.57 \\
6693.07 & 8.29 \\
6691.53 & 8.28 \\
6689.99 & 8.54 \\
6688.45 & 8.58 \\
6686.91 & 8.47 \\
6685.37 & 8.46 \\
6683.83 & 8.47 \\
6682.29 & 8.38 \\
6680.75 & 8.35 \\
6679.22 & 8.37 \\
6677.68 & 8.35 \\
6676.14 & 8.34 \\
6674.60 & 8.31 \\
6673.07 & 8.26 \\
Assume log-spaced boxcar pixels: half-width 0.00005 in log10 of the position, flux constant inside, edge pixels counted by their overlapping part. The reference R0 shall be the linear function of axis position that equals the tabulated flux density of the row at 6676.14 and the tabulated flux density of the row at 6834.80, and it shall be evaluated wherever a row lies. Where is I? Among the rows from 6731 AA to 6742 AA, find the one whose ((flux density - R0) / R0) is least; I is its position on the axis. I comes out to 6734.81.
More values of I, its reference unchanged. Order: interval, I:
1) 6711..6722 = 6713.14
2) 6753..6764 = 6759.67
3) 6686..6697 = 6693.07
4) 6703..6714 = 6703.87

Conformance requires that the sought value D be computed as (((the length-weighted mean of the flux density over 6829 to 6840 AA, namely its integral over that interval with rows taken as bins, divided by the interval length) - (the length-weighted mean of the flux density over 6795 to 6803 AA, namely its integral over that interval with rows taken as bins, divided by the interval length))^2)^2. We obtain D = 0.45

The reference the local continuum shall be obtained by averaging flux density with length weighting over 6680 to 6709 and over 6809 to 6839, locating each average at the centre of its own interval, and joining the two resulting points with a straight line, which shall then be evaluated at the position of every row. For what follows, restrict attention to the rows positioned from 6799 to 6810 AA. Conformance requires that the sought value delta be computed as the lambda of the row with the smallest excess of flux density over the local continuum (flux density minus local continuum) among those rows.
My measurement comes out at 6801.83 AA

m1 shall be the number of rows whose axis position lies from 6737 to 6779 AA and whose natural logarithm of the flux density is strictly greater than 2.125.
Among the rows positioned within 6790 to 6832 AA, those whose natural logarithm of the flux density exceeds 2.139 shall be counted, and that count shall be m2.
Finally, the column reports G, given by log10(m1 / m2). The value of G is -0.15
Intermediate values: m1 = 19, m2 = 27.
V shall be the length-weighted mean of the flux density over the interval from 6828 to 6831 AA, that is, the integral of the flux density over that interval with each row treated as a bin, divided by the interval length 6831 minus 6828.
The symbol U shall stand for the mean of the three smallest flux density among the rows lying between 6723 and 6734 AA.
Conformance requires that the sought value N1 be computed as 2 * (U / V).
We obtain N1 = 1.8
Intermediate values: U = 8.28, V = 9.3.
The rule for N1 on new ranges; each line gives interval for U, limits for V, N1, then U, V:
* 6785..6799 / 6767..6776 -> 2.0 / 8.72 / 8.5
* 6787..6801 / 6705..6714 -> 2.1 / 8.73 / 8.3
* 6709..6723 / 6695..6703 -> 2.0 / 8.36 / 8.3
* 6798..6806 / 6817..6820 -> 1.9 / 8.79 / 9.4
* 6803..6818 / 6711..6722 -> 2.2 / 9.20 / 8.5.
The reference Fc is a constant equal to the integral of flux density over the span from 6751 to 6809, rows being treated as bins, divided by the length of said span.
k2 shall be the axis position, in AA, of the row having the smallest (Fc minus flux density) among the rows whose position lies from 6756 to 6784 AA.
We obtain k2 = 6778.37 AA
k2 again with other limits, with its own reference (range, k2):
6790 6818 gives 6814.37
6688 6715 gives 6696.16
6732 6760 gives 6739.47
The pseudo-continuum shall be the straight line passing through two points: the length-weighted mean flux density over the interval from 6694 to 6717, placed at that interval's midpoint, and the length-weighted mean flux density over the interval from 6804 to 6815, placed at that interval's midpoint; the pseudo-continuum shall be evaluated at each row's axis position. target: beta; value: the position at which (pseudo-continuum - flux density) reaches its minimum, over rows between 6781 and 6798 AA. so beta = 6789.31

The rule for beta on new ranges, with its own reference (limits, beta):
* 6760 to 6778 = 6776.81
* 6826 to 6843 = 6834.80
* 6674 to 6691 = 6688.45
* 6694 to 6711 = 6696.16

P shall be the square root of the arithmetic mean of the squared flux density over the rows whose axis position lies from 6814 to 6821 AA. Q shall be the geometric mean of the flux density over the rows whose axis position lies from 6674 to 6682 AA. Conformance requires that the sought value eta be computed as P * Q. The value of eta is 79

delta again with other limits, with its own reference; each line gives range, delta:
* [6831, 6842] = 6841.09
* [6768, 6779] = 6769.02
